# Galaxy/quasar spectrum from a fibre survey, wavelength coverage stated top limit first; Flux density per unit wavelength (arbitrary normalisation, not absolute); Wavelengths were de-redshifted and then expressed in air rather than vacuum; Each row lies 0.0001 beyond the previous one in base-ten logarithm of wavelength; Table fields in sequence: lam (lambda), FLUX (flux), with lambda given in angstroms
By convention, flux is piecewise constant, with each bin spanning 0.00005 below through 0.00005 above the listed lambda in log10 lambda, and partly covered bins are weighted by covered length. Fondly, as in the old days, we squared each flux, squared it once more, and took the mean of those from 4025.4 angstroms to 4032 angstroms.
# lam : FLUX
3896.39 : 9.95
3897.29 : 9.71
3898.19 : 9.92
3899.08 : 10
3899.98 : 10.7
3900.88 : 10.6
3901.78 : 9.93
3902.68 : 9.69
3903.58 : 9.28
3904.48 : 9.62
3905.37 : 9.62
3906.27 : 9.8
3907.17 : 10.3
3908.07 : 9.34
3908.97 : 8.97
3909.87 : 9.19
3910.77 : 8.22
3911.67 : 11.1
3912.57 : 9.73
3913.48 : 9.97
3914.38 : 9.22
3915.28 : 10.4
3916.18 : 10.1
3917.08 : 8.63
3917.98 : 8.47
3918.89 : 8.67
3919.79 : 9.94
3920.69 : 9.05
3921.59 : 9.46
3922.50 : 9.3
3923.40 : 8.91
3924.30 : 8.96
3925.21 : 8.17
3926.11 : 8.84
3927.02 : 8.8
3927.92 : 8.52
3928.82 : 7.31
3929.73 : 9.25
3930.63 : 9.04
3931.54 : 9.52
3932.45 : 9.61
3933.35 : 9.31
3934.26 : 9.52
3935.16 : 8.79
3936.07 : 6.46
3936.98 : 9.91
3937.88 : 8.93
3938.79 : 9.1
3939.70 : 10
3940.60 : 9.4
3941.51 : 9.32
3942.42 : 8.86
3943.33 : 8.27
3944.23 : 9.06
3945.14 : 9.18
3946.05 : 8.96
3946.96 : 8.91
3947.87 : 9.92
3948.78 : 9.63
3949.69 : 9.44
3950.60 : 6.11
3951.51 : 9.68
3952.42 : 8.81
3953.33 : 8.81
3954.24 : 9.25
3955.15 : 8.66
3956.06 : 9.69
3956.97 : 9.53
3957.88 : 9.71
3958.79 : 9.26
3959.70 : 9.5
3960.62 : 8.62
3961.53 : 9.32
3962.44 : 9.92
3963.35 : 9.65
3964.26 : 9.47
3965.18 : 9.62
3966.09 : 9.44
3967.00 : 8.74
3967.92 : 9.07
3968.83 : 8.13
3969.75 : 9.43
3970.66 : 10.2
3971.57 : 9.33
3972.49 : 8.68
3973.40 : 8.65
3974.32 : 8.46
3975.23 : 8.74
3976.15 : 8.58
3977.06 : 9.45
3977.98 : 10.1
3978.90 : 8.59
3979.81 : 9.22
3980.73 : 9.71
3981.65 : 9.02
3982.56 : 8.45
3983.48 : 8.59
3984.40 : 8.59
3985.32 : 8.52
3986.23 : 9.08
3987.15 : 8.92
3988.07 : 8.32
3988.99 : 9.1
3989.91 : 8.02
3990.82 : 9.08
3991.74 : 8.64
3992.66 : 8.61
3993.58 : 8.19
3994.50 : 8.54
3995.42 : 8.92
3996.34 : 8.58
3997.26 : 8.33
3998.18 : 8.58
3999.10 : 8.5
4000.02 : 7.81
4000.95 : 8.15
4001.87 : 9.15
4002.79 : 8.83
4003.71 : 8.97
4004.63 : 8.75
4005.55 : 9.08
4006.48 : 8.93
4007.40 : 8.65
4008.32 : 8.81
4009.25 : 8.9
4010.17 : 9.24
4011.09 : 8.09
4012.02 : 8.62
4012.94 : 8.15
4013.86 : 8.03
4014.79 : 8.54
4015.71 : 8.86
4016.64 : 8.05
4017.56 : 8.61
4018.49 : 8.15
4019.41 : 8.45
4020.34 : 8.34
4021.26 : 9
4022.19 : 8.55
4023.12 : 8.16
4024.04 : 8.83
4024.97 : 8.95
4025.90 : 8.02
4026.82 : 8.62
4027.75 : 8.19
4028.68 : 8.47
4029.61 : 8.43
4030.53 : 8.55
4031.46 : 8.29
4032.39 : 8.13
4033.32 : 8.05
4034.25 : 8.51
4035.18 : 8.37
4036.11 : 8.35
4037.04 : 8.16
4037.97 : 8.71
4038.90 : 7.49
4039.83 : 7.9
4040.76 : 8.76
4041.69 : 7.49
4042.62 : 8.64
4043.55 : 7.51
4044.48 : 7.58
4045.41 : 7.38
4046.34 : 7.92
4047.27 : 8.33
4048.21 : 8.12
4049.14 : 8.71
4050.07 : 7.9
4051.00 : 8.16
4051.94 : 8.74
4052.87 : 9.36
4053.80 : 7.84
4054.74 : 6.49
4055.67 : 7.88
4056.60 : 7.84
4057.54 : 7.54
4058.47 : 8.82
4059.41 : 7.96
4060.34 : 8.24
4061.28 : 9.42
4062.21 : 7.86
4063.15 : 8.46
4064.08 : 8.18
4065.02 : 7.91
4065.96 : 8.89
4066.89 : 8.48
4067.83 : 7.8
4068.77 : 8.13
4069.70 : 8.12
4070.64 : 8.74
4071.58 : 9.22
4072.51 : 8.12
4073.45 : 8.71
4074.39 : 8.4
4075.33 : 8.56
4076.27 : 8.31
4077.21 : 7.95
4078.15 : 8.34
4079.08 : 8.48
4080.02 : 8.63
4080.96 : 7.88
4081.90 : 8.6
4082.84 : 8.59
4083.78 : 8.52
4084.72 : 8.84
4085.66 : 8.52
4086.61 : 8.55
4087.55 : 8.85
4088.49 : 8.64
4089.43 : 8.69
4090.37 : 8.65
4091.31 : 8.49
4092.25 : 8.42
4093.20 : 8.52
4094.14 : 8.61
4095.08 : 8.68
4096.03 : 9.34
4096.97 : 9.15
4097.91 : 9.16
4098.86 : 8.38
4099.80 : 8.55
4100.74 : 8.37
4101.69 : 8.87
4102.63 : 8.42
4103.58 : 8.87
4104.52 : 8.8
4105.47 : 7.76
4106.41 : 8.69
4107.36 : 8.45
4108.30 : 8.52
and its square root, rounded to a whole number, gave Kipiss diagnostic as 70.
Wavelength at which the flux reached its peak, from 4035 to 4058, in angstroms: 4052.87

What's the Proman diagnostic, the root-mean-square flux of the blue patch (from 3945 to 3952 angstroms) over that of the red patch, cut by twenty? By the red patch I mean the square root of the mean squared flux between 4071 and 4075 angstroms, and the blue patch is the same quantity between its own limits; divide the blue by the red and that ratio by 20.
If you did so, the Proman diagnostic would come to 0.0525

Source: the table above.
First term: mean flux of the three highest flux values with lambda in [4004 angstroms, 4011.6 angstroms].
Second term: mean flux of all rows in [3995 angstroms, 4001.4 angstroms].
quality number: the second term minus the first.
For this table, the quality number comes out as -0.7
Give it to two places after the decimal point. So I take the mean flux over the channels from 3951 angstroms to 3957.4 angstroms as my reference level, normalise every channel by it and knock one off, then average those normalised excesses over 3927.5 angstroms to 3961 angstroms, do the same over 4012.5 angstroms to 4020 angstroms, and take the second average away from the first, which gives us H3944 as 0.07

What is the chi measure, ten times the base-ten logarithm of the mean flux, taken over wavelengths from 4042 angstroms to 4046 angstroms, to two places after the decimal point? 8.91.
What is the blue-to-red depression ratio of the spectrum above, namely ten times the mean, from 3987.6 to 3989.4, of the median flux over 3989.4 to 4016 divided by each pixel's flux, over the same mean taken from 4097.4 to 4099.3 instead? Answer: 10.1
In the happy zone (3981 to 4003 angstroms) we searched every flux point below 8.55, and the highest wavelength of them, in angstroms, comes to 4000.95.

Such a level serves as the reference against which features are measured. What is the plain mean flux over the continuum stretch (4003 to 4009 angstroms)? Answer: 8.9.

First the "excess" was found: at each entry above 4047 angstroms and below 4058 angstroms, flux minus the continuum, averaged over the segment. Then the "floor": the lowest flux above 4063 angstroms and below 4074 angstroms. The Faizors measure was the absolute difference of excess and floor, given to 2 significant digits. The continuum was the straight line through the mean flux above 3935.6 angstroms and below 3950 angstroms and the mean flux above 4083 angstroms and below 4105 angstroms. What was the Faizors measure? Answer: 8.5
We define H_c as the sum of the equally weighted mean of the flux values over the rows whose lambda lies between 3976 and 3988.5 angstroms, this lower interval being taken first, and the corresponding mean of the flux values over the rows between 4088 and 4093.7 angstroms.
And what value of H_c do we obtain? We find 17.5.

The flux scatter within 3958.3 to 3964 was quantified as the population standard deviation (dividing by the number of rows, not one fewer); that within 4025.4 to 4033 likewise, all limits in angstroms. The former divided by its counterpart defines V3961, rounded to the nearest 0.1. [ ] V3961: 2.0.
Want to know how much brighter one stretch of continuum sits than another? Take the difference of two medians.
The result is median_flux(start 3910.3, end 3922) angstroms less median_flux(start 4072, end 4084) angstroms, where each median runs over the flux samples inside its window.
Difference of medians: 0.98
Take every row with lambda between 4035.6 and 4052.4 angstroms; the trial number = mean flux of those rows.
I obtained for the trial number 8.10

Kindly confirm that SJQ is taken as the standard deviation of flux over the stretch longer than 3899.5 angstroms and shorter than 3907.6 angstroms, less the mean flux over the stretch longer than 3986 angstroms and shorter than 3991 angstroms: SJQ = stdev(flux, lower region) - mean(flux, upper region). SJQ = -8.3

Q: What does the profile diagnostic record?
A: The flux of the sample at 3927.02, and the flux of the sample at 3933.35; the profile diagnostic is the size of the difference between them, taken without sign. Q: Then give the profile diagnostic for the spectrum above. 0.5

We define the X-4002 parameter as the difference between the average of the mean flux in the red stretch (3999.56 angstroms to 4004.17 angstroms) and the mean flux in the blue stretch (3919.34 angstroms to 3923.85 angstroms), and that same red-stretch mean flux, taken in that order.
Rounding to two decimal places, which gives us 0.38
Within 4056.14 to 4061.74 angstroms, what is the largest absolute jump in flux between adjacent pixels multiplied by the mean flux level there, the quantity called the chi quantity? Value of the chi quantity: 11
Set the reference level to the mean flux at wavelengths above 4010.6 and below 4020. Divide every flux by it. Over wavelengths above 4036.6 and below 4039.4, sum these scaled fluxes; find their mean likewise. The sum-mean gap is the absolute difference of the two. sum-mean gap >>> 1.94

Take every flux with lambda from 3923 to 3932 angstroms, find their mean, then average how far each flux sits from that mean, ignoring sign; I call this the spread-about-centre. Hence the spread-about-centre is 0.44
